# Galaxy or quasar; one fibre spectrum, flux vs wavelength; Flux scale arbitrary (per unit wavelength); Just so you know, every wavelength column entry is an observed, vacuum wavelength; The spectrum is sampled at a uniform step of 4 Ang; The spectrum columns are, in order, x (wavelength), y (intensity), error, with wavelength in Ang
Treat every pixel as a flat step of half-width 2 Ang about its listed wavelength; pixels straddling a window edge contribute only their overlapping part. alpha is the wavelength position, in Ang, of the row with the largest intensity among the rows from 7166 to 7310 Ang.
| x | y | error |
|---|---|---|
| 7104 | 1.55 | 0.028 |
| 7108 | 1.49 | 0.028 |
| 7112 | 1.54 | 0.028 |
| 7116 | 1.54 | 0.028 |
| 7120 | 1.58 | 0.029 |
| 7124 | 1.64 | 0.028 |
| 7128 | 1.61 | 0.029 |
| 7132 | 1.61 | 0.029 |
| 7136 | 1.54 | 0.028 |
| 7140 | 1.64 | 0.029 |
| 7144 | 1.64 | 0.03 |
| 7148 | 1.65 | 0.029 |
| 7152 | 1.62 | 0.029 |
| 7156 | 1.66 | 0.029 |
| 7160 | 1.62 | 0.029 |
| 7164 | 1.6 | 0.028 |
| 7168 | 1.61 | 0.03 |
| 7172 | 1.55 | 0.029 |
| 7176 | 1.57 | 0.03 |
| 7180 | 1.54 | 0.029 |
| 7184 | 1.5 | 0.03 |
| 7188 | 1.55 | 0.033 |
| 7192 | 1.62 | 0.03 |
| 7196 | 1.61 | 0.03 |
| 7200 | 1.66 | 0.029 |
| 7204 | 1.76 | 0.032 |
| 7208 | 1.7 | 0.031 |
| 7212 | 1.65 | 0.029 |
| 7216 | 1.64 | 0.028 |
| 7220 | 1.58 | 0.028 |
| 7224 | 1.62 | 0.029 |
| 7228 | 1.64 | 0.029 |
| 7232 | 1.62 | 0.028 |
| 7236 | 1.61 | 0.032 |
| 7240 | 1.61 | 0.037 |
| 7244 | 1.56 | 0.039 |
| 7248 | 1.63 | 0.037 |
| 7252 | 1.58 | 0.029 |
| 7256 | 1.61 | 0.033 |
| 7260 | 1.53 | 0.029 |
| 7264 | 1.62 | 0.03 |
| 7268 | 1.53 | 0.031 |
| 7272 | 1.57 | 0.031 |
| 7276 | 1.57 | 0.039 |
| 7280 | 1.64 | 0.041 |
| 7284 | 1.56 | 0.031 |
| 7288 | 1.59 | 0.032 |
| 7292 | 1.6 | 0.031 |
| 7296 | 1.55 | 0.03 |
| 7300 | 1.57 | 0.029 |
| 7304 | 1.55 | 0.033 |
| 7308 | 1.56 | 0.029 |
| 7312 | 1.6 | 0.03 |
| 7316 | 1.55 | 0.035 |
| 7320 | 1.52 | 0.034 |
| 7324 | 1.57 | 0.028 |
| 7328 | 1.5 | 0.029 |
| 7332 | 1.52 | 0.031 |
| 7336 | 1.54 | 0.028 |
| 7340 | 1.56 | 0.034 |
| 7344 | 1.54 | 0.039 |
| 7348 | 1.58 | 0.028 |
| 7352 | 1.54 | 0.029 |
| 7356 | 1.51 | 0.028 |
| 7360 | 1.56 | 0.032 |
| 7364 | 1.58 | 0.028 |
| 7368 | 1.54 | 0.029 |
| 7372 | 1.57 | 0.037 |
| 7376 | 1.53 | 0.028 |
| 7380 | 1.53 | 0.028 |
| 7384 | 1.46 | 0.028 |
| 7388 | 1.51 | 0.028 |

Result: 7204 Ang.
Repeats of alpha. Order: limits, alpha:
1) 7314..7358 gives 7348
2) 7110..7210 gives 7204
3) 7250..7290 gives 7280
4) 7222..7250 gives 7228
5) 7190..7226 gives 7204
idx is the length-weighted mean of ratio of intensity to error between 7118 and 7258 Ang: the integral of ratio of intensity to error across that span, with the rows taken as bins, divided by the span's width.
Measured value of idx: 54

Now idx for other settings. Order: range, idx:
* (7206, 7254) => 52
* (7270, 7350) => 49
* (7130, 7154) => 56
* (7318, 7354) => 50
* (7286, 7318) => 51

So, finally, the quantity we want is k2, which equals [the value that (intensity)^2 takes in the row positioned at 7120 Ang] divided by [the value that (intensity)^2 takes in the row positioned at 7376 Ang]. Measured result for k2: 1.07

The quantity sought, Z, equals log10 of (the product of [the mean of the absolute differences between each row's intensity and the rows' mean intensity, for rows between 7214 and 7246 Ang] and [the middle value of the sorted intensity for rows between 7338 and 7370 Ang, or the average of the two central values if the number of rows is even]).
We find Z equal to -1.5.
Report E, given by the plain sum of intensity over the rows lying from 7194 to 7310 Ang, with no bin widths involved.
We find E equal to 47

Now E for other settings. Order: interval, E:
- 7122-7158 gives 15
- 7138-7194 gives 22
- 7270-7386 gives 45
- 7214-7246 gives 13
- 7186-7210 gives 10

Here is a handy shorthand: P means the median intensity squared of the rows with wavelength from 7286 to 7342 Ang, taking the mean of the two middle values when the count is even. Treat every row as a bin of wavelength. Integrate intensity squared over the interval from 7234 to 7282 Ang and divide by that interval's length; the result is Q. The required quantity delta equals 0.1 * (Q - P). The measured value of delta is 0.011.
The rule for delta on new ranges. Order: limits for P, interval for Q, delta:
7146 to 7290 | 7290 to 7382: -0.019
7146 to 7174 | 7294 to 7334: -0.022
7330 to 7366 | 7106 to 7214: 0.020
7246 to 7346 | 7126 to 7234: 0.018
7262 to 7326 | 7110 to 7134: 0.005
